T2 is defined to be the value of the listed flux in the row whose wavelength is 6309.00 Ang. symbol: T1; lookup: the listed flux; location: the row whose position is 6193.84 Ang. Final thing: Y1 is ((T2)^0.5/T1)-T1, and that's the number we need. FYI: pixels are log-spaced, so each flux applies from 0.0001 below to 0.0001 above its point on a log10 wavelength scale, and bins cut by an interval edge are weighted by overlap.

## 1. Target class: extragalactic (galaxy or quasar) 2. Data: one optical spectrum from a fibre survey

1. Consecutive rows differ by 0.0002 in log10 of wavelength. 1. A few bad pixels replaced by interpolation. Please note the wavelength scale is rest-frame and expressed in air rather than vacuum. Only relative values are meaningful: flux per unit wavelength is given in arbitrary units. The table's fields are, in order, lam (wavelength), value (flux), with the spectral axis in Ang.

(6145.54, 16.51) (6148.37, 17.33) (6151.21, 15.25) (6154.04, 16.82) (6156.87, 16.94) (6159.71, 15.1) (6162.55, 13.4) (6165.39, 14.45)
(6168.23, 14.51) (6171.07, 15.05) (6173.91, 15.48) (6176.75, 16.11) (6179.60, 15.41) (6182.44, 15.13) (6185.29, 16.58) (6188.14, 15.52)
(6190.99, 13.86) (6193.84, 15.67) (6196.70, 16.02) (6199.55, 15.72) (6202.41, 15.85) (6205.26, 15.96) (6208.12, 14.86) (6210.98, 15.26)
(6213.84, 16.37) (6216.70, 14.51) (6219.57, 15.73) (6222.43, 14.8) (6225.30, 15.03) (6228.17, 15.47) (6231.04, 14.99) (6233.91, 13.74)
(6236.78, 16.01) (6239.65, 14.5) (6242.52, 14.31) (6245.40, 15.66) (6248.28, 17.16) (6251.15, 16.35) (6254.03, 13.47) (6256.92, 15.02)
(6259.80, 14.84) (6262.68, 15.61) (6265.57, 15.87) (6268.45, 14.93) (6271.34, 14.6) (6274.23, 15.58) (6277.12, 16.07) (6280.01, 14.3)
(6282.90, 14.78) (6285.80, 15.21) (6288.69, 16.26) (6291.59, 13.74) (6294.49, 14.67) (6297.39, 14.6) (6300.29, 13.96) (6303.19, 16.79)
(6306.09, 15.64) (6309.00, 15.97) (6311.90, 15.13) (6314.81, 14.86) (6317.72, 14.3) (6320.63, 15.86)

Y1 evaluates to -15.4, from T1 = 15.67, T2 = 15.97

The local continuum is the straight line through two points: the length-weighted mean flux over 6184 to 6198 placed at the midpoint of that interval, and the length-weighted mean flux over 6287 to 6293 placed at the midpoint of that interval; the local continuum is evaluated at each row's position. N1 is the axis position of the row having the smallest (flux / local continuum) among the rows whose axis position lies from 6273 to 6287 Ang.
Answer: 6280.01 Ang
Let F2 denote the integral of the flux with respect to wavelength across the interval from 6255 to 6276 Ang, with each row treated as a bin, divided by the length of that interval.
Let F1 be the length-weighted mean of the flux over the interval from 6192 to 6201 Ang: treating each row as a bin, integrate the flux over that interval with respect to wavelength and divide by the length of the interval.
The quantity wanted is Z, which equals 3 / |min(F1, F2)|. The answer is 0.198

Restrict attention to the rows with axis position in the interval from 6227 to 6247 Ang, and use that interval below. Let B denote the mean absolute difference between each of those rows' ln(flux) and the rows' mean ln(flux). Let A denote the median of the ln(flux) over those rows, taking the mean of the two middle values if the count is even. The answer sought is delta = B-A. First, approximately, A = 2.71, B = 0.044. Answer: -2.66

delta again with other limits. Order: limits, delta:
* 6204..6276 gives -2.67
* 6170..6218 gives -2.71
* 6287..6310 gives -2.65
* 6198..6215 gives -2.73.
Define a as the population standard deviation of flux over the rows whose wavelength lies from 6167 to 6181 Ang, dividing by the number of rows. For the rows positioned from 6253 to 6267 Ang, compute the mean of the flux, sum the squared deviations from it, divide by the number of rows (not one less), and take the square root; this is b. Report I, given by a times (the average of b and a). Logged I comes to 0.4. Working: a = 0.5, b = 0.8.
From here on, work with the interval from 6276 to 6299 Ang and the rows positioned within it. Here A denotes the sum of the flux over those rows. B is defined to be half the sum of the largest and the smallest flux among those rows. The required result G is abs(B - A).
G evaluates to 105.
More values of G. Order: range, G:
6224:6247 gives 105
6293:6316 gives 106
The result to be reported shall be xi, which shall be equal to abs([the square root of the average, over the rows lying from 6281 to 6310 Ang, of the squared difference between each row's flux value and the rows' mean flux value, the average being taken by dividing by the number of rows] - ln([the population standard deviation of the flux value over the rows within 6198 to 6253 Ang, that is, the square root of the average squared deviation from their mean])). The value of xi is 1.15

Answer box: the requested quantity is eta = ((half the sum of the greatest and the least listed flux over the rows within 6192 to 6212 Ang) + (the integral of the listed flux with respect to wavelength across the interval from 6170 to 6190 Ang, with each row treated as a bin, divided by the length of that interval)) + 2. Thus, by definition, 33.0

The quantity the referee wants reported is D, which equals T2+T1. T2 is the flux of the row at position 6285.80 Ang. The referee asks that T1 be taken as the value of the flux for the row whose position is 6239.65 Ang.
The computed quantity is 29.7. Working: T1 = 14.5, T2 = 15.21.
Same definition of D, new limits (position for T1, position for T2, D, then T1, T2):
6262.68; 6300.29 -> 29.6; 15.61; 13.96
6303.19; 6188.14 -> 32.3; 16.79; 15.52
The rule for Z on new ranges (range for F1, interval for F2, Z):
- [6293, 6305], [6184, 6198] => 0.200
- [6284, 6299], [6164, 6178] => 0.202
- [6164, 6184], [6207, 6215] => 0.198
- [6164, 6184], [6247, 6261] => 0.198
